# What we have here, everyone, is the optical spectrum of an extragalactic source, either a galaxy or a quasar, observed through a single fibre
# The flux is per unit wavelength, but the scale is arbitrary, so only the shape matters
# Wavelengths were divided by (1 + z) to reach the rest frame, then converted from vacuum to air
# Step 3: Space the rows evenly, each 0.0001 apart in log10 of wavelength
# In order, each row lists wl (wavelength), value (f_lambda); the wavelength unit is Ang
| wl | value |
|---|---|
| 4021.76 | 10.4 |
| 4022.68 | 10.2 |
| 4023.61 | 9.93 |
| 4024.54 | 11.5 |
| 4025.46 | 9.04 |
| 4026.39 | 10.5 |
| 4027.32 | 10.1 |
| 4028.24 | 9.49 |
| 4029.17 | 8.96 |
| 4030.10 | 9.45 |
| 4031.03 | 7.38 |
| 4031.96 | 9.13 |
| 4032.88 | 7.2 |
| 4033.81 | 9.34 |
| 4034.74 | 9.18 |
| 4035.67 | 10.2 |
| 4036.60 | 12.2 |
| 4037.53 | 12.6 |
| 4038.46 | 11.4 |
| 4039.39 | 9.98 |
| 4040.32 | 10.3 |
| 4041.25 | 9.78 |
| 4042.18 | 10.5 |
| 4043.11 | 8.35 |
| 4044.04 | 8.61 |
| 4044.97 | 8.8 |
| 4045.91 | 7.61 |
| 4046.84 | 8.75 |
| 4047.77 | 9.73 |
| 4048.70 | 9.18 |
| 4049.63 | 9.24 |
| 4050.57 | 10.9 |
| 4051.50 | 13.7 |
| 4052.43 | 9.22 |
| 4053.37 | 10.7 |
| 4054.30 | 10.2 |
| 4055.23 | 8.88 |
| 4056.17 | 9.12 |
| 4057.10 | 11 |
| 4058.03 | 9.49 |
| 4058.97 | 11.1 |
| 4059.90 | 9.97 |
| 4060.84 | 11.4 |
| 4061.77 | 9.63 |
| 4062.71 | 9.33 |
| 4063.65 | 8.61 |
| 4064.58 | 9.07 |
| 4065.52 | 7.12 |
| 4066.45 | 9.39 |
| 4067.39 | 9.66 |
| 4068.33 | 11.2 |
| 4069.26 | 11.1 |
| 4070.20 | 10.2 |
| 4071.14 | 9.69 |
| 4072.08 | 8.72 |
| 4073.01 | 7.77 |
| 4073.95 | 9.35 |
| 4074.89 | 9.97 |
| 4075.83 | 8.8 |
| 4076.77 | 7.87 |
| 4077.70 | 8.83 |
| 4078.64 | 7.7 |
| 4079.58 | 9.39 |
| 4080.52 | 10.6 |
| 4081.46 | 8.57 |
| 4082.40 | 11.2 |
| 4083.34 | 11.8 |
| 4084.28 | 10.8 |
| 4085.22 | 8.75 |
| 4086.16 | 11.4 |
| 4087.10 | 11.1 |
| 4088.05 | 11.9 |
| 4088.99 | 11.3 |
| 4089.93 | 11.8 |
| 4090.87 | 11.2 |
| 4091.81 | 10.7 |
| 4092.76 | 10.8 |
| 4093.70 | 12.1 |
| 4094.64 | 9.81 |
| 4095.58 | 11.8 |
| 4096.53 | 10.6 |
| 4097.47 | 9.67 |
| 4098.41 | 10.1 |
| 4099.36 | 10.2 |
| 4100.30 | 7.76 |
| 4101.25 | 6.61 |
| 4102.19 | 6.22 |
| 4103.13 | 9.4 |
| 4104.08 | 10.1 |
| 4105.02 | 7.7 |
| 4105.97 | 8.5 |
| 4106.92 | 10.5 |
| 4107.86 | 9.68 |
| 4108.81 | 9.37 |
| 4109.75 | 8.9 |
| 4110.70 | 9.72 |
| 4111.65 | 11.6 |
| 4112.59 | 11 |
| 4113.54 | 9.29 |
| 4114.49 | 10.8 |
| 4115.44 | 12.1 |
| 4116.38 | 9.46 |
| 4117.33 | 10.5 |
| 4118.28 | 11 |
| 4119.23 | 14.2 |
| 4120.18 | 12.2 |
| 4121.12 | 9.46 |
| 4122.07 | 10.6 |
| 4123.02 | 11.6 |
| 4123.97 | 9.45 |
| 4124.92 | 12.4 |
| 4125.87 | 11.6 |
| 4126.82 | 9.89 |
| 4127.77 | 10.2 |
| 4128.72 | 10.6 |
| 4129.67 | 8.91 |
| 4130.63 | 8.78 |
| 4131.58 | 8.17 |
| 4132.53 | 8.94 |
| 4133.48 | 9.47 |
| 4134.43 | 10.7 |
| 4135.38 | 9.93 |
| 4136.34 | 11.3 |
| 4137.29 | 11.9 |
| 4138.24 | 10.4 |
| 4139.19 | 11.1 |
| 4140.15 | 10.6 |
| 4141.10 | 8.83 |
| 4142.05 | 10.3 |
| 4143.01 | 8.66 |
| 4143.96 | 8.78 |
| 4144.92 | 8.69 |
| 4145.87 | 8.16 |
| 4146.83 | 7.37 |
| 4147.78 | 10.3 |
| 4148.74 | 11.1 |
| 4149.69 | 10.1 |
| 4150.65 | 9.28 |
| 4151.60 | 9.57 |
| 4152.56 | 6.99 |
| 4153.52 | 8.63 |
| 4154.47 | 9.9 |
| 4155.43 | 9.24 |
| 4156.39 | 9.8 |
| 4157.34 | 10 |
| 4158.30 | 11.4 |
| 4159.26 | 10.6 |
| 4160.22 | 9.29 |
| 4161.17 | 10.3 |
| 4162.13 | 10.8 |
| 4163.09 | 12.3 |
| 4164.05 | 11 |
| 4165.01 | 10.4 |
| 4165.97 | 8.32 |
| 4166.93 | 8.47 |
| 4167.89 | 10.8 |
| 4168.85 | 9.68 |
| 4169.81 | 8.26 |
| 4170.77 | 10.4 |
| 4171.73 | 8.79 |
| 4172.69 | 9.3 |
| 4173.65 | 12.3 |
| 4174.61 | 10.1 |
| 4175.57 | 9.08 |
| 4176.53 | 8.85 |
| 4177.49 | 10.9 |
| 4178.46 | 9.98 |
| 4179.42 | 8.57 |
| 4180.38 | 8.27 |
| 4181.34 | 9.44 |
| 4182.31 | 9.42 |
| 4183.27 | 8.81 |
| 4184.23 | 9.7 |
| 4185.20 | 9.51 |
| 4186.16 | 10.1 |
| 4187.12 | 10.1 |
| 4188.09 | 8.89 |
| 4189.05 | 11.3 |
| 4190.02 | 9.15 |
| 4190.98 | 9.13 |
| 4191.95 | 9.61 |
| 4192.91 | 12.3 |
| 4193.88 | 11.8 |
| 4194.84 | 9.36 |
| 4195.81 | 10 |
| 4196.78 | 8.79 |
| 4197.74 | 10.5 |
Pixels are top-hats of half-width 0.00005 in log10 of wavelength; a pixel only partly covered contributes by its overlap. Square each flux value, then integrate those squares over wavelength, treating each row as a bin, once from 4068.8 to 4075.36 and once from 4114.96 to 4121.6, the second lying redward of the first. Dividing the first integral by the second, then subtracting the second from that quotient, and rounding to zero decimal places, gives -860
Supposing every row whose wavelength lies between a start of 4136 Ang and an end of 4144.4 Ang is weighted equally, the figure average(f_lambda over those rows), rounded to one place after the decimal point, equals 10.2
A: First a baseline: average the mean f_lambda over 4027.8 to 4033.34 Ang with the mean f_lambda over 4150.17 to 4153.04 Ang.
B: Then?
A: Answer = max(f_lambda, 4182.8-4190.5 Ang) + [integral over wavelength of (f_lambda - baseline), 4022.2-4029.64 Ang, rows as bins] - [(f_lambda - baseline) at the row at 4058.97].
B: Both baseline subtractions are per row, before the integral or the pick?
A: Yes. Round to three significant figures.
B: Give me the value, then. 18.9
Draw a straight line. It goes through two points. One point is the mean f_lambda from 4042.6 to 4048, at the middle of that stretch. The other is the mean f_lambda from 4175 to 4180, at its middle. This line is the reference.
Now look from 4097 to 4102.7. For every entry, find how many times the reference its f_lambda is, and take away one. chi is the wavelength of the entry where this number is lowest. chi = 4102.19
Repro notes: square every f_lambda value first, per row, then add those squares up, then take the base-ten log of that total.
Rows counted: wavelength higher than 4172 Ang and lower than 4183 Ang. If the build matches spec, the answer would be 3.02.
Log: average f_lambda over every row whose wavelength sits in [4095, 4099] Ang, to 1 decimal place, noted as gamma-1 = 10.5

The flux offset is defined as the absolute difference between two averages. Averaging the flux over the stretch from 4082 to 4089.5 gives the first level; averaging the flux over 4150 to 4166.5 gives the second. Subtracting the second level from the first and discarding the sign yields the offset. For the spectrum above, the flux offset 1.2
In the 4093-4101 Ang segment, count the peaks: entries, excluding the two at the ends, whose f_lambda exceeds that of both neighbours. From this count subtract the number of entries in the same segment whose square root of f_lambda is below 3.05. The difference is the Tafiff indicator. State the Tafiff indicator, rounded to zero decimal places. 1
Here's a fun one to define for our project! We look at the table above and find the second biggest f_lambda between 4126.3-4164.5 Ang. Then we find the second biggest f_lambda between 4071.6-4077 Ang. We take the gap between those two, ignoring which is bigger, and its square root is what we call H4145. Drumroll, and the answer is 1.60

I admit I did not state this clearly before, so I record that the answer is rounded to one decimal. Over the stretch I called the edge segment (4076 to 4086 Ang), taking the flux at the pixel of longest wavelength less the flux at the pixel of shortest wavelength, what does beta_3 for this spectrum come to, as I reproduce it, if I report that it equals 0.9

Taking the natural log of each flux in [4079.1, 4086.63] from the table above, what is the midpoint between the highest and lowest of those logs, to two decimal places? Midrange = 2.31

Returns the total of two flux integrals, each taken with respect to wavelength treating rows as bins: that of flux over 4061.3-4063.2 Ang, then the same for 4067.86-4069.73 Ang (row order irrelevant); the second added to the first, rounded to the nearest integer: 39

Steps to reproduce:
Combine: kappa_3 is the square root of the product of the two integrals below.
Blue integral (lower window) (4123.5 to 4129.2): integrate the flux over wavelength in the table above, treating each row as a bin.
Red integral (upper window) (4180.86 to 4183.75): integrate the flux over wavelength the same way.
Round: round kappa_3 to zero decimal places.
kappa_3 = 40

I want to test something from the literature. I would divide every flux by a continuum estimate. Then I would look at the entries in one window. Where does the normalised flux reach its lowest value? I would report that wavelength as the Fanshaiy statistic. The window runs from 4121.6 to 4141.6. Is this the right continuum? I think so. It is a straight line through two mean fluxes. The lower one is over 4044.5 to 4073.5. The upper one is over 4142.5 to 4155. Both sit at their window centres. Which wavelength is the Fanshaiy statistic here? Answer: 4131.58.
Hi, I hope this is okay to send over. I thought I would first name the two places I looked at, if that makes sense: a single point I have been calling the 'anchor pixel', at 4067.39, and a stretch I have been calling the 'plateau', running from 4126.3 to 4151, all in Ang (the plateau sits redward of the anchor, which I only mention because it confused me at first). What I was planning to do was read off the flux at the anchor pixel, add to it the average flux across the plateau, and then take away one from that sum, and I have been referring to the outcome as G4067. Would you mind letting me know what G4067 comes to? 18.4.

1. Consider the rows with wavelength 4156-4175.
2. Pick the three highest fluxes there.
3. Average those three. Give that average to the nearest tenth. 12.0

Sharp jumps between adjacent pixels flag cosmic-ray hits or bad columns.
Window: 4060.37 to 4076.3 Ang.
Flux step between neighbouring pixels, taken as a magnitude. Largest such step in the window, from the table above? 2.3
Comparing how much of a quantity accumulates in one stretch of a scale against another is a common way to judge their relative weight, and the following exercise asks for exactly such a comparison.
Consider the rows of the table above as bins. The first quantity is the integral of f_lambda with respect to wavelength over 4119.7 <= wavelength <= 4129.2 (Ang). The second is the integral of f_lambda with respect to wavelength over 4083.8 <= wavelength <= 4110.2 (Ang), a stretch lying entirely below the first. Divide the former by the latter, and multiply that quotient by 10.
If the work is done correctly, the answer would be 4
